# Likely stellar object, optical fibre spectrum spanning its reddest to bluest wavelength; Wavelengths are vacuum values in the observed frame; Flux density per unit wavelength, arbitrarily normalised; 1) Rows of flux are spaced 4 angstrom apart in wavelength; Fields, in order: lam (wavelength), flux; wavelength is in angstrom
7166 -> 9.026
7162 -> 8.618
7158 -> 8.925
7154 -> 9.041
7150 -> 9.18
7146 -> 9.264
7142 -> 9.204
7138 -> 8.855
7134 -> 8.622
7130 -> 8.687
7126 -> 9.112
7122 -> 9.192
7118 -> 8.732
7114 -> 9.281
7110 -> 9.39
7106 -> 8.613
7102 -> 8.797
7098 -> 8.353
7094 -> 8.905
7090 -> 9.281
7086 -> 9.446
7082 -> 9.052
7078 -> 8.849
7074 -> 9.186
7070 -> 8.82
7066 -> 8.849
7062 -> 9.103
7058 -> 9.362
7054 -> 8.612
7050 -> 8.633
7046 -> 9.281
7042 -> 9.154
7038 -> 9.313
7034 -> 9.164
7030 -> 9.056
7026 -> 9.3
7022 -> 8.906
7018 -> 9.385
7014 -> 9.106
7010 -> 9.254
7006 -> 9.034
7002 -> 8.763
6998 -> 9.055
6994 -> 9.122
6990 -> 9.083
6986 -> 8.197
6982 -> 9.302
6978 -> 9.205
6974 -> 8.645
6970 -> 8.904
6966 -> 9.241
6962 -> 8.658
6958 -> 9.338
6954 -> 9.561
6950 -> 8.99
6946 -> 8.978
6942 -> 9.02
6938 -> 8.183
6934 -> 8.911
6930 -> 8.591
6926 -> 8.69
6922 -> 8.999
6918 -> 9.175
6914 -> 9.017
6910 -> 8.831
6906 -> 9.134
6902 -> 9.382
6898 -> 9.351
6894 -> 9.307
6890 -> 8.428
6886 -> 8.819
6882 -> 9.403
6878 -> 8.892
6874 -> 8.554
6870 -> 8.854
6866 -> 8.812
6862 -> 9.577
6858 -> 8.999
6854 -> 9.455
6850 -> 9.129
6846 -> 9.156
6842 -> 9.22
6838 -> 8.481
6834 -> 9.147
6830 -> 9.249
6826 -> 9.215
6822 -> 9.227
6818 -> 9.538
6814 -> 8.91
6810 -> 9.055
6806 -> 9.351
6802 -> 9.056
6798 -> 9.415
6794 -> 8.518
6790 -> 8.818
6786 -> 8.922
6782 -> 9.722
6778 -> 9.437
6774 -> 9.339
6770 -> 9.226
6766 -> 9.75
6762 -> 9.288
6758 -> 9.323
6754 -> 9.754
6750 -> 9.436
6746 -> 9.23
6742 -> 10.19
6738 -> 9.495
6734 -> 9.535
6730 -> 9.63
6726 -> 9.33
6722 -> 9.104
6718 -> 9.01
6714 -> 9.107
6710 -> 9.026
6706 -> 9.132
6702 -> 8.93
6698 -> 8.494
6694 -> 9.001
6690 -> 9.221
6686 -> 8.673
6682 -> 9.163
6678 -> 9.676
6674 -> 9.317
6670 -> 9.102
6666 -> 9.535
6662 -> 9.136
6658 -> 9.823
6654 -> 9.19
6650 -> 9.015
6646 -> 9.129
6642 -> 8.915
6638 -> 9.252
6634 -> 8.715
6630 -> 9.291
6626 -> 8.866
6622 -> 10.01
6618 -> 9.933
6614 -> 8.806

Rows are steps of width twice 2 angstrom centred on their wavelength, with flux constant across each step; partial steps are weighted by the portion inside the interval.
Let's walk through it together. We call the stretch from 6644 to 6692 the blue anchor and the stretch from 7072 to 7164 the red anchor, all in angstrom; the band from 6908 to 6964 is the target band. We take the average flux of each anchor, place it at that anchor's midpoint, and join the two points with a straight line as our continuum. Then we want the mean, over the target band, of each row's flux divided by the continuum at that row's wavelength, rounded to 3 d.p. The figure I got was 0.982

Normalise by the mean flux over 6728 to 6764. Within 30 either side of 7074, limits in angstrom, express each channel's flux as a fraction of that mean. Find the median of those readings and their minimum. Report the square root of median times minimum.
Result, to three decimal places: 0.904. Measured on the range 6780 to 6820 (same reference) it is 0.920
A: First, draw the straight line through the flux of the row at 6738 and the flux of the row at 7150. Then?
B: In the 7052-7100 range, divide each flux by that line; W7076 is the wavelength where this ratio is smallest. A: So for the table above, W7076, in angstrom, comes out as 7098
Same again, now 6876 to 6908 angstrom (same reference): 6890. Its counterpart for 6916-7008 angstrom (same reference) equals 6938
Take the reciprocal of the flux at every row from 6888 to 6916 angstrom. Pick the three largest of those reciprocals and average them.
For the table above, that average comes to 0.1143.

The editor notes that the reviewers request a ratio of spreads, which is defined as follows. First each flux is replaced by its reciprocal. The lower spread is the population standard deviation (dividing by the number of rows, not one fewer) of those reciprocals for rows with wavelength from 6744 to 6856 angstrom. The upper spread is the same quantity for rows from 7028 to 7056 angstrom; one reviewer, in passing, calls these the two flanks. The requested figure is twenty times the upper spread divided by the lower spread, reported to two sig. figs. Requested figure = 18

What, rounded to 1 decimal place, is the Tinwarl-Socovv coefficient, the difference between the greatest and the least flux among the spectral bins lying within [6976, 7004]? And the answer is 1.1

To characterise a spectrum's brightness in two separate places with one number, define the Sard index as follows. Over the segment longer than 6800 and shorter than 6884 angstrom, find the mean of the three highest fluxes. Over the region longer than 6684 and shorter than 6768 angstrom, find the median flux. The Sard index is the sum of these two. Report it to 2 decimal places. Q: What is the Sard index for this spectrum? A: 18.75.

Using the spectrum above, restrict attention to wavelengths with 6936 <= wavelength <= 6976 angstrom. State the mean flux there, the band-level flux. 8.95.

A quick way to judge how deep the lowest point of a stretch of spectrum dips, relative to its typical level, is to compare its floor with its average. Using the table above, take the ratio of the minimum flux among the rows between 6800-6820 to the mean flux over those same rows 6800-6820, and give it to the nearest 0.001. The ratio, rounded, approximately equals 0.970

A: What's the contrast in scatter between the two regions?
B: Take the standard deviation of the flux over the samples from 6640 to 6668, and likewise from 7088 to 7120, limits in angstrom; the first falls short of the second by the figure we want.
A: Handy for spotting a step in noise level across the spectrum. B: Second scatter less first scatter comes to 0.05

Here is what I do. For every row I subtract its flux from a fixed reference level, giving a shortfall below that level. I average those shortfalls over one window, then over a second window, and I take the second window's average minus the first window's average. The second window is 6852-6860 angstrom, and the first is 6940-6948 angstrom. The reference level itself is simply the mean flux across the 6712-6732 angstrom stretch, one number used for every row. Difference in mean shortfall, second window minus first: -0.23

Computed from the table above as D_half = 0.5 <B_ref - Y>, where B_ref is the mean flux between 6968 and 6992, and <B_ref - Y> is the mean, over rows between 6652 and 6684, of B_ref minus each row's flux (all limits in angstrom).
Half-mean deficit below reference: -0.24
